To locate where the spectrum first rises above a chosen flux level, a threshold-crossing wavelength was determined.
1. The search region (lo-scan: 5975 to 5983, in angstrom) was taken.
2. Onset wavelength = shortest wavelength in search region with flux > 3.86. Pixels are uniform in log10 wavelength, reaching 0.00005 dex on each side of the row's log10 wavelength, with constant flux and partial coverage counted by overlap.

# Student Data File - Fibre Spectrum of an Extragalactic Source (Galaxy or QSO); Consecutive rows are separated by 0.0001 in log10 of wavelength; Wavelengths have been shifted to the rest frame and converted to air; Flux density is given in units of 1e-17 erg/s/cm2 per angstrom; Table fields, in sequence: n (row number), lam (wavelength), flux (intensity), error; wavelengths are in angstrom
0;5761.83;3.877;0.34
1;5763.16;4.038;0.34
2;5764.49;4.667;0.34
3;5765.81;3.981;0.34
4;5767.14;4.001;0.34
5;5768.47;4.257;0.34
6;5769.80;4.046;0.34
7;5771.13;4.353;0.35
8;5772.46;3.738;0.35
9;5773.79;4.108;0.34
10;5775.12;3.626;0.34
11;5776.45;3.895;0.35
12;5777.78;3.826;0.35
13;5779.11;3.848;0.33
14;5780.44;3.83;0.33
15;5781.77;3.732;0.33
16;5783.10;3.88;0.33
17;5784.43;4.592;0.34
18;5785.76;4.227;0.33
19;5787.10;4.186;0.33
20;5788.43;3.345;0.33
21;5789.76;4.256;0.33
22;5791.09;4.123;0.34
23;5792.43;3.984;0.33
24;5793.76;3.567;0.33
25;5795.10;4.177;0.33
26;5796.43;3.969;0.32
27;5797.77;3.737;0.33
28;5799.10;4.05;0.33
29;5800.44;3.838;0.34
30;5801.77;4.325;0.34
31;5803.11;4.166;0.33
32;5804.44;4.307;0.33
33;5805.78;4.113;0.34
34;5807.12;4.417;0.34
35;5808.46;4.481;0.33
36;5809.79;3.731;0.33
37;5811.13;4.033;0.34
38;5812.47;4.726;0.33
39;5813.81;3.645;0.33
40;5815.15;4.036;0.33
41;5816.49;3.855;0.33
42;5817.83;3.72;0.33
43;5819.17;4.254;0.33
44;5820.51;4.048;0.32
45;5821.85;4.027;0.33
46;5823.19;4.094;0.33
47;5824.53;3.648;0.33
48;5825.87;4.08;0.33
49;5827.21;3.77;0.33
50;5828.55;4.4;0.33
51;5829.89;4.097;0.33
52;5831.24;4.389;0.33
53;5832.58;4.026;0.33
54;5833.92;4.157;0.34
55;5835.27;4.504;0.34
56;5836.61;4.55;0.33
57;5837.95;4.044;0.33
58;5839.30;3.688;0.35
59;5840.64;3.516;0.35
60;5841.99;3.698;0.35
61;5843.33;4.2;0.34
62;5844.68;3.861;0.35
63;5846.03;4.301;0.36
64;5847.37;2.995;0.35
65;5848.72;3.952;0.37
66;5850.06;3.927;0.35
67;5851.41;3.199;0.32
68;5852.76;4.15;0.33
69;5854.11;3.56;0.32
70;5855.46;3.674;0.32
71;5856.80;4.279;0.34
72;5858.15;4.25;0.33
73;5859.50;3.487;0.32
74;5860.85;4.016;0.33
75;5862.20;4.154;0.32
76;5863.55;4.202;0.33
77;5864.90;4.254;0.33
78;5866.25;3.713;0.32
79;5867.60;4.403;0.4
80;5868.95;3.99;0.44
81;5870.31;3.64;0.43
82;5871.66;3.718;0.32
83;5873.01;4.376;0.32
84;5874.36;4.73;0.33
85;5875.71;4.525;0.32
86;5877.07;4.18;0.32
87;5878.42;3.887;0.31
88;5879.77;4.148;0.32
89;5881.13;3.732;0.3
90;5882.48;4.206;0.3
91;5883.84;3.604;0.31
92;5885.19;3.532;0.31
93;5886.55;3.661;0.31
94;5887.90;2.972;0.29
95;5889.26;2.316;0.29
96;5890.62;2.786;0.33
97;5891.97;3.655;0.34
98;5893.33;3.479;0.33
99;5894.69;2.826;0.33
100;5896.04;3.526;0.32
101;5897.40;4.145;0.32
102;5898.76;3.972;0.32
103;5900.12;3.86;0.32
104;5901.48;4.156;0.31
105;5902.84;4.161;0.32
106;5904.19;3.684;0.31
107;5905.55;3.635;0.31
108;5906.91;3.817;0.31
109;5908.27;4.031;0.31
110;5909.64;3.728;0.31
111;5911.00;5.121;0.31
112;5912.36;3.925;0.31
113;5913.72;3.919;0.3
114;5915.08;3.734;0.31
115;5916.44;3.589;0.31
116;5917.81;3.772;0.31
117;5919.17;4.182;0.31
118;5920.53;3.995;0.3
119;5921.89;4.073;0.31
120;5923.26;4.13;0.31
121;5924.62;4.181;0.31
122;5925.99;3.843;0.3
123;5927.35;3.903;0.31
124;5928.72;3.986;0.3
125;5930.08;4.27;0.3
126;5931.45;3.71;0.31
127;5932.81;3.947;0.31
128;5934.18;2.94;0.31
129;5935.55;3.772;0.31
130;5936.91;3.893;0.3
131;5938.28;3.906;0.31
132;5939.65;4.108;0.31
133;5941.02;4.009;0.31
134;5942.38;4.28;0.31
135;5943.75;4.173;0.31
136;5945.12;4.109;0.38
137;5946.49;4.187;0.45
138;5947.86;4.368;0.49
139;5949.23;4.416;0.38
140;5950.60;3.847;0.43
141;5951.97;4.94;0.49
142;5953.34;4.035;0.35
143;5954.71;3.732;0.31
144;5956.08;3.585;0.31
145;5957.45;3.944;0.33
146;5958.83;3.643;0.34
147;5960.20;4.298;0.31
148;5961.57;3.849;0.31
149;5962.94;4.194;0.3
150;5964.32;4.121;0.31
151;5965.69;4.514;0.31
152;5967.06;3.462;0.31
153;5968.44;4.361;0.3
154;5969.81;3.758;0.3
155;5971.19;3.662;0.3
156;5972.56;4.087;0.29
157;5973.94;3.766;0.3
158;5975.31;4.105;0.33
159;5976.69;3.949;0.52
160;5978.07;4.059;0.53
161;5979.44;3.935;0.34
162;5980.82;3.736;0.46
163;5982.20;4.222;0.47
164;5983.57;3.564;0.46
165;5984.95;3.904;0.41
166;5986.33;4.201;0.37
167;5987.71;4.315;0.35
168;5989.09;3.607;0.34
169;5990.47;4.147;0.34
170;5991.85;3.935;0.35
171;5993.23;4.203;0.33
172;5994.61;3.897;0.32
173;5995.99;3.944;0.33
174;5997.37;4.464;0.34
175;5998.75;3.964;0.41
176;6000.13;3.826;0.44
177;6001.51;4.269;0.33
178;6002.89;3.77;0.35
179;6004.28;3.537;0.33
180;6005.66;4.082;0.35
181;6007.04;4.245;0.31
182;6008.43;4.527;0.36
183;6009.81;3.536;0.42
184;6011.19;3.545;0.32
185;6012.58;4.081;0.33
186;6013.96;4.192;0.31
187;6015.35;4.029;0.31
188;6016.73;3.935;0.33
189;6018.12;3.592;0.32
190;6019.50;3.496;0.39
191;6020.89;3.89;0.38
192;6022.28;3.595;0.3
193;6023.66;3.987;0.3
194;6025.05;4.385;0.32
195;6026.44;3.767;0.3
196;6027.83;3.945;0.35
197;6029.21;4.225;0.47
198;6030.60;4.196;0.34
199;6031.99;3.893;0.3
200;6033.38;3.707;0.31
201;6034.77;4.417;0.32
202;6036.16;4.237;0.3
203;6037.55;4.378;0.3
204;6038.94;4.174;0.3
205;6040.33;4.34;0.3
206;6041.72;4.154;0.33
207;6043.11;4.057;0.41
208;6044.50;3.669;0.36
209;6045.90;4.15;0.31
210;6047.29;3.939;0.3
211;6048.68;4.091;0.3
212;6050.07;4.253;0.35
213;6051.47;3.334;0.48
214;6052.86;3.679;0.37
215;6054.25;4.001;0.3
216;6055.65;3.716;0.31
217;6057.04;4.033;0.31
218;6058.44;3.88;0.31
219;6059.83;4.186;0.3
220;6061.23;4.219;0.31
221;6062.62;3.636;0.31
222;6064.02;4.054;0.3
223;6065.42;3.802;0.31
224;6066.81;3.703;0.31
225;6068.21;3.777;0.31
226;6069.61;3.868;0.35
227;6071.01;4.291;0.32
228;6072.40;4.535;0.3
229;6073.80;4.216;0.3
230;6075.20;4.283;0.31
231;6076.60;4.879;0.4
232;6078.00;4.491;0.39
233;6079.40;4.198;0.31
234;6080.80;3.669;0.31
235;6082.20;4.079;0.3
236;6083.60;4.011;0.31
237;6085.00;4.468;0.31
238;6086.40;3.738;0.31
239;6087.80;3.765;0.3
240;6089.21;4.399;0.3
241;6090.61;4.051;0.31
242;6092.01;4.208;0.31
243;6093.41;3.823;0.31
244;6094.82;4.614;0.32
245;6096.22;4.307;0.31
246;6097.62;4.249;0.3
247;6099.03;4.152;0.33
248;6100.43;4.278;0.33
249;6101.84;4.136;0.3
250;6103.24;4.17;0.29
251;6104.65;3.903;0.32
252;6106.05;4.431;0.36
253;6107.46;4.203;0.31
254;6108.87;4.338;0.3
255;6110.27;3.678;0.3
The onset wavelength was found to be 5975.31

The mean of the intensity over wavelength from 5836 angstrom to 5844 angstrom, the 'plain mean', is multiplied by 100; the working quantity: 395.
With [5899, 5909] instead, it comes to 391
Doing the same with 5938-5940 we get 401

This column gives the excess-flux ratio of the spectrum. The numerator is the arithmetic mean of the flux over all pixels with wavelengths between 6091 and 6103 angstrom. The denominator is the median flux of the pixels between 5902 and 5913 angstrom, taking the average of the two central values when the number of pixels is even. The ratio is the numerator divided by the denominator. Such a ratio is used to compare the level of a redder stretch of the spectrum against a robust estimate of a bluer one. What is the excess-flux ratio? 1.09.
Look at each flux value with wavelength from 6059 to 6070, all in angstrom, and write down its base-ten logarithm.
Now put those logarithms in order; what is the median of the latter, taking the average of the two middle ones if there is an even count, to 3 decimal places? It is 0.584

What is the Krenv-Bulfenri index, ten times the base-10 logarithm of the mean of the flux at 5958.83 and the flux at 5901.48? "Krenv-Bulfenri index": 5.9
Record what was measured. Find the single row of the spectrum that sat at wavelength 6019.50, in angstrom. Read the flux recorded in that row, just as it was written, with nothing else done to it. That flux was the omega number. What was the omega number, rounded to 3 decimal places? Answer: 3.496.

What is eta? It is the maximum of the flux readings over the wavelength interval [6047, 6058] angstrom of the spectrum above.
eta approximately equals 4.253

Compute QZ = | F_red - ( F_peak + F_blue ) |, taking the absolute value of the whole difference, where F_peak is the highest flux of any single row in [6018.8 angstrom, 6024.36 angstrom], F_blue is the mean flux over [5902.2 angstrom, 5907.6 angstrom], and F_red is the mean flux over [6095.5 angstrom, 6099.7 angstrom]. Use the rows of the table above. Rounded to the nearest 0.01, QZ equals 3.58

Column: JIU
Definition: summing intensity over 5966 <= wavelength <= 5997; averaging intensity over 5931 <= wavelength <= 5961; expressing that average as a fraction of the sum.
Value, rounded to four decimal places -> 0.0460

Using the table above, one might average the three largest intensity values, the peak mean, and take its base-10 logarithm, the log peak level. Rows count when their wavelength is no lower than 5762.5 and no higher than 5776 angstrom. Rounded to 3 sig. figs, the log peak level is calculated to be 0.646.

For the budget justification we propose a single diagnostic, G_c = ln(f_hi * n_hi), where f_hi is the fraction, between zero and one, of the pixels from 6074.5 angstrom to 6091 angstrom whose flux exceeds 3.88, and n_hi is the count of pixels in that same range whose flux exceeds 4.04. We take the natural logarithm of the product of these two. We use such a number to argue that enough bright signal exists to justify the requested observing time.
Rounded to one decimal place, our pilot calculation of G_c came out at 1.8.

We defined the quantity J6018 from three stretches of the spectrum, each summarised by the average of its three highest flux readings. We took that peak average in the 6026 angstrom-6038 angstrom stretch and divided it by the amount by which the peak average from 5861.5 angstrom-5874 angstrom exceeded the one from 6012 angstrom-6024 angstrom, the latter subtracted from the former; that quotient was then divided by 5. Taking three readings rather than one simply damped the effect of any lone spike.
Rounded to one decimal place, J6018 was 3.6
